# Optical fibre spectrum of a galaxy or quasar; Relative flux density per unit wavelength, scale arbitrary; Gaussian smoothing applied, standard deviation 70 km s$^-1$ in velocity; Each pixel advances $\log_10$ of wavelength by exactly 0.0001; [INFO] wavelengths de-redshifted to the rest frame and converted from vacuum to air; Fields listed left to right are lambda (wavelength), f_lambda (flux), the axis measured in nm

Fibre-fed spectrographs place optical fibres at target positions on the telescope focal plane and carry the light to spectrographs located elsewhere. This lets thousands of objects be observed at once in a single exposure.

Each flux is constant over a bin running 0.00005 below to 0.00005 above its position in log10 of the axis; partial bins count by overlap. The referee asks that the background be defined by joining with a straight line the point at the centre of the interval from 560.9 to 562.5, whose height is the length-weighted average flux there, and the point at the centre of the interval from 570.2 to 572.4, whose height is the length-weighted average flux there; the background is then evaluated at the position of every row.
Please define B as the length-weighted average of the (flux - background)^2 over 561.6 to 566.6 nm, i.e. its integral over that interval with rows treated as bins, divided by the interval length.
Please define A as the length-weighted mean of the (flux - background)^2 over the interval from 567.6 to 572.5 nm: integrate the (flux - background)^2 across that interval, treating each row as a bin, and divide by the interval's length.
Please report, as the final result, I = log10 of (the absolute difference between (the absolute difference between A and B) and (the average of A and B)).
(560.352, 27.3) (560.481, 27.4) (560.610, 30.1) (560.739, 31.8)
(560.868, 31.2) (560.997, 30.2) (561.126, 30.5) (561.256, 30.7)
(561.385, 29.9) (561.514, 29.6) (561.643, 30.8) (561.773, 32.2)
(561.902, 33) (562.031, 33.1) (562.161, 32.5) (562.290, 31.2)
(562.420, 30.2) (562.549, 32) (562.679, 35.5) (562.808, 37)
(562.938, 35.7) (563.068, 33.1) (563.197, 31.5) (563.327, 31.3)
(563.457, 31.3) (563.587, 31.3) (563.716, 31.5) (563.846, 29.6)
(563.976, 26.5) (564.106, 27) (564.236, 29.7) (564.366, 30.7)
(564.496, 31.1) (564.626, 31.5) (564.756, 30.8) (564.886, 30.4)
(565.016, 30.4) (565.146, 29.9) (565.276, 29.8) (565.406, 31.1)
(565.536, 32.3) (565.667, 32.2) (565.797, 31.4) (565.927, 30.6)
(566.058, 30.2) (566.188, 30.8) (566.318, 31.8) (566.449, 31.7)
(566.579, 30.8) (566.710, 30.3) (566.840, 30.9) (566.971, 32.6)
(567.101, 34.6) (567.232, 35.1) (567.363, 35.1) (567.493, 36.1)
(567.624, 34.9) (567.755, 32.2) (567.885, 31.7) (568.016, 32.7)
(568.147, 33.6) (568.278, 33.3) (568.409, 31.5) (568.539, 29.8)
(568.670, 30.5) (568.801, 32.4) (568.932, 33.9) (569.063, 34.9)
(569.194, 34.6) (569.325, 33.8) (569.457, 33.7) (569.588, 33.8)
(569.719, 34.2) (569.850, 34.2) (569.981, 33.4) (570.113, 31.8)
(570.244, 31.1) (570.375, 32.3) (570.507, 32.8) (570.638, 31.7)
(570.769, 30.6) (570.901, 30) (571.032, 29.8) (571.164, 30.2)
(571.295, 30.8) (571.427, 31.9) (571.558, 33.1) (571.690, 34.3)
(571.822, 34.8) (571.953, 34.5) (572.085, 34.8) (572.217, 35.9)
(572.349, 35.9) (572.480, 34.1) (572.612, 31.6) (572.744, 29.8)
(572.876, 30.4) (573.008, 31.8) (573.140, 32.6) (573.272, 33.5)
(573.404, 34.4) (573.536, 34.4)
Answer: 0.41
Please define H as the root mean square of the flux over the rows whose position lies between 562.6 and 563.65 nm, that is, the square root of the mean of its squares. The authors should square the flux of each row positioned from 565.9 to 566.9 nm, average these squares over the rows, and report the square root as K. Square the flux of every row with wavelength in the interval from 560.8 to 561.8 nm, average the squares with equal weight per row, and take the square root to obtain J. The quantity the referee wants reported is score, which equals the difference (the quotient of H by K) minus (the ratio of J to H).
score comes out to 0.16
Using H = 33.4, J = 30.6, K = 30.9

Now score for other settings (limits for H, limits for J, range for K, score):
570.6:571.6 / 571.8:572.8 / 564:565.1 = -0.07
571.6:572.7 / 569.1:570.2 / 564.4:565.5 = 0.15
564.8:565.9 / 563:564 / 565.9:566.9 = 0.01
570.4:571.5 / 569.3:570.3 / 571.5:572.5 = -0.18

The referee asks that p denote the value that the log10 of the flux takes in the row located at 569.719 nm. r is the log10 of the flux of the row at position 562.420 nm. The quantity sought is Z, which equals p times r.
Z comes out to 2.27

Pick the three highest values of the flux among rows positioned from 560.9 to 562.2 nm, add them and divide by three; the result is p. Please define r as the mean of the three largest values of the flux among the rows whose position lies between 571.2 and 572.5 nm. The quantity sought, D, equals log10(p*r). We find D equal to 3.07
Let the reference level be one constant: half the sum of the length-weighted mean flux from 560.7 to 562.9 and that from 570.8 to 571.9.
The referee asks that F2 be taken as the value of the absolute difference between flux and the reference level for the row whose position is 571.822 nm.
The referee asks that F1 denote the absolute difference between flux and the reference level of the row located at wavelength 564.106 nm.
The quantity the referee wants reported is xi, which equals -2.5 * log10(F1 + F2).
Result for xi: -2.2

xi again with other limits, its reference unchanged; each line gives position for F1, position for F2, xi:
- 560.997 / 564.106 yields -2.0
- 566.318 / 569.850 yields -1.0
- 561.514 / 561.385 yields -1.6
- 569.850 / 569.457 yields -1.5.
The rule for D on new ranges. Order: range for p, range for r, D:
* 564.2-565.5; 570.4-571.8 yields 3.02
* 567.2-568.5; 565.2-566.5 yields 3.06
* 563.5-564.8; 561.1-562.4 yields 3.01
